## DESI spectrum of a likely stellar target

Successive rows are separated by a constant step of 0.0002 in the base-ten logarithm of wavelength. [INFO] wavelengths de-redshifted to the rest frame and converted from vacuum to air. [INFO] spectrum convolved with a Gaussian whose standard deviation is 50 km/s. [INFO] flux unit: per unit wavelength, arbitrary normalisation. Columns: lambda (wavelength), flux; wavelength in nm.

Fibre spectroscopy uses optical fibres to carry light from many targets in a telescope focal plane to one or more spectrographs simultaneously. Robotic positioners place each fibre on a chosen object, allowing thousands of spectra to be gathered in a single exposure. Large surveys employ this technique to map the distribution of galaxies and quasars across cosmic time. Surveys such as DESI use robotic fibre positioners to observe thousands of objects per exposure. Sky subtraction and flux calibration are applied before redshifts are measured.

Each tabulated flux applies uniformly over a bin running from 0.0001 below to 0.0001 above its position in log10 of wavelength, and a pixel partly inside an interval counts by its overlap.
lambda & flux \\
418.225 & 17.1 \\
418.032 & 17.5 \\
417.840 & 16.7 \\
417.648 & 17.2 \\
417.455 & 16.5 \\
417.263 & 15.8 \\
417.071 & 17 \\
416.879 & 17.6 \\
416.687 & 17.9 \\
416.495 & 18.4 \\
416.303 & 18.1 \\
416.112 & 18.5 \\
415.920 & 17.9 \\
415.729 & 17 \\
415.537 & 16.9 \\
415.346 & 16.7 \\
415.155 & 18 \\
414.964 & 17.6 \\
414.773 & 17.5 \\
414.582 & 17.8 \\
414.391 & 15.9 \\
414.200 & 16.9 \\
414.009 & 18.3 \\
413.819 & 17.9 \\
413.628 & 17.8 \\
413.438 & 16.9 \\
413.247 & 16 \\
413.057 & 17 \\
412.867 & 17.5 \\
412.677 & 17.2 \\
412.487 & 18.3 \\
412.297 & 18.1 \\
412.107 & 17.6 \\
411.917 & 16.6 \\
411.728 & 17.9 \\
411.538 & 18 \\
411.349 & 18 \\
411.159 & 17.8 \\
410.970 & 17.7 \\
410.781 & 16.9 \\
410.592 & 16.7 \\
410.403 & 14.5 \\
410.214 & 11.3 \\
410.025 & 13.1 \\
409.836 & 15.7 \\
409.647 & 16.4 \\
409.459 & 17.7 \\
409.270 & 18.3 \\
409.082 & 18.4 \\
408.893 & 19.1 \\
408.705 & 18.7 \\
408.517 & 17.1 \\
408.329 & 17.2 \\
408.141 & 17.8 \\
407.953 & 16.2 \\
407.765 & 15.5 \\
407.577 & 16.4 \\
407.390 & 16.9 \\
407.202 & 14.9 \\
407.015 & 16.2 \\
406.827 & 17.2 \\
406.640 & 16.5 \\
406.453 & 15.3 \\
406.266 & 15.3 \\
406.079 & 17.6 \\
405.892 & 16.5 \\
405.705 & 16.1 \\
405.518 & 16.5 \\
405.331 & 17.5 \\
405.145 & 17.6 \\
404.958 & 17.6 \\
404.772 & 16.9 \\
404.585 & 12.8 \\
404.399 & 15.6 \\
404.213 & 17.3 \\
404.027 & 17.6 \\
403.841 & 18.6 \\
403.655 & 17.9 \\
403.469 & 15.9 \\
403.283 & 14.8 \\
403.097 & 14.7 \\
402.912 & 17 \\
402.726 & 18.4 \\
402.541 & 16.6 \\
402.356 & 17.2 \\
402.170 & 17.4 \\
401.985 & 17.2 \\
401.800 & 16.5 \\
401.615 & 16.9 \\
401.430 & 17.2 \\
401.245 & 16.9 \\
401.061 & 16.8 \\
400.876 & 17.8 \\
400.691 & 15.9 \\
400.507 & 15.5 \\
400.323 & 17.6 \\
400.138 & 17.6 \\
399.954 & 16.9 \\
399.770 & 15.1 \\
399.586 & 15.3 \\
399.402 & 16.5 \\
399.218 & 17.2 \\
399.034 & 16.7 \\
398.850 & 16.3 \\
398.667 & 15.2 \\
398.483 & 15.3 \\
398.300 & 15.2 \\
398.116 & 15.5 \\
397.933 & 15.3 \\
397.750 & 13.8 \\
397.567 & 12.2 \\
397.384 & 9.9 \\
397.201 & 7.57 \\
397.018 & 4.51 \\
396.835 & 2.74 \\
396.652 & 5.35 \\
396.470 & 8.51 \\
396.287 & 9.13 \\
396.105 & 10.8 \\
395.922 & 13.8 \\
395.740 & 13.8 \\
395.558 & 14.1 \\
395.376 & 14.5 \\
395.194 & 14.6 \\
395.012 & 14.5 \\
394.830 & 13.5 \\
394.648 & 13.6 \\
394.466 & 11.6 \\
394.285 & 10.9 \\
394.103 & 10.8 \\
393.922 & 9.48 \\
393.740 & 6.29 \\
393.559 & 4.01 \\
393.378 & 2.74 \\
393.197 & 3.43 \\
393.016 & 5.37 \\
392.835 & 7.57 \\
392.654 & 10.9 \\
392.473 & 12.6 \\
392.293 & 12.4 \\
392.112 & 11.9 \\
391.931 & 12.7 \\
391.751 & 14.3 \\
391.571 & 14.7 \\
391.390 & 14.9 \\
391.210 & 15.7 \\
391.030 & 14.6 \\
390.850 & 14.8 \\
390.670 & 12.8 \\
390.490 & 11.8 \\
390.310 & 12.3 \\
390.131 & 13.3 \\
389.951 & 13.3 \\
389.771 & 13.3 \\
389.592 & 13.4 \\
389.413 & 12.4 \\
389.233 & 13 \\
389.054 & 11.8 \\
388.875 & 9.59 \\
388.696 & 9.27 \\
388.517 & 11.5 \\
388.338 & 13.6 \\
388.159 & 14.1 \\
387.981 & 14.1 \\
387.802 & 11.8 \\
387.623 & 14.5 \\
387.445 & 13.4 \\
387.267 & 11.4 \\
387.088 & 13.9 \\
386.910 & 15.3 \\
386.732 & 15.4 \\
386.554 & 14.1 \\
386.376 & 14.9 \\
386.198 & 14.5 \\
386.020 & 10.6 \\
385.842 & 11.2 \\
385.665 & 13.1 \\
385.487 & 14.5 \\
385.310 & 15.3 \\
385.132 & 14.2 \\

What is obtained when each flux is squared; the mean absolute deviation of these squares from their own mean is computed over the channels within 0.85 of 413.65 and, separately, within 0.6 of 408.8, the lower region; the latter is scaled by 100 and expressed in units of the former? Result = 104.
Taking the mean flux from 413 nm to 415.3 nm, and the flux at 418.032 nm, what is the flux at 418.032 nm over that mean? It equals 1.0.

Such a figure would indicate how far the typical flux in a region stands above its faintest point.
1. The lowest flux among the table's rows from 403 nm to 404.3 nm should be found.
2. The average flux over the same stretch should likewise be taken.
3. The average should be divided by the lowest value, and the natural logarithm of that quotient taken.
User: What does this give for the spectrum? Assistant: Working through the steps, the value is 0.13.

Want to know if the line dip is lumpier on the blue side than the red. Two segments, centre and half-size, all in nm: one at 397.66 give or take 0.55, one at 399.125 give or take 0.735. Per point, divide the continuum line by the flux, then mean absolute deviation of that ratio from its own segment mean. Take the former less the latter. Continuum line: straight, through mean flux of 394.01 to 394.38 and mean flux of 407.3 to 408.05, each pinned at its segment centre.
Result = 0.201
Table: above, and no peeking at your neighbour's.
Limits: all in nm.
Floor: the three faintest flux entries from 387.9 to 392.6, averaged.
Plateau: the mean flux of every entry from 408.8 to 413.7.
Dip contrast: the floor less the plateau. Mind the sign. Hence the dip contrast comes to -7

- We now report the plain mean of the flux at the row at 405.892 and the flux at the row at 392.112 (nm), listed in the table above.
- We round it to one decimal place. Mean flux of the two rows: 14.2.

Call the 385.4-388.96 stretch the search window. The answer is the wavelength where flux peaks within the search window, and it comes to 386.732 nm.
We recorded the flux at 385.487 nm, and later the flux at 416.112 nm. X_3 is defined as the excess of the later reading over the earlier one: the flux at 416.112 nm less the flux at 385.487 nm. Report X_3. 4.0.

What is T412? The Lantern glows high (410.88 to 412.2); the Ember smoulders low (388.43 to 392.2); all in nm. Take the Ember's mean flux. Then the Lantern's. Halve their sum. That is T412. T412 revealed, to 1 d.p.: 15.3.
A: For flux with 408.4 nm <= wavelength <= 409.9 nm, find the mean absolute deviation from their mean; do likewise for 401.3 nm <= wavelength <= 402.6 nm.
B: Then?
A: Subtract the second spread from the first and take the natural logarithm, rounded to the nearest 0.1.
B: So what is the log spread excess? -0.4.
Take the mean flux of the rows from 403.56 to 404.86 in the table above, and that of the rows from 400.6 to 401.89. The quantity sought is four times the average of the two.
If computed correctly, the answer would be 67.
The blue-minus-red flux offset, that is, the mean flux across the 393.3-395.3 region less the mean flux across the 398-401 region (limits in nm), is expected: -6.0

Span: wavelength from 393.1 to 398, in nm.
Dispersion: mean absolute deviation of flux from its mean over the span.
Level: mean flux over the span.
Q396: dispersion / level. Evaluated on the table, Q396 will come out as 0.35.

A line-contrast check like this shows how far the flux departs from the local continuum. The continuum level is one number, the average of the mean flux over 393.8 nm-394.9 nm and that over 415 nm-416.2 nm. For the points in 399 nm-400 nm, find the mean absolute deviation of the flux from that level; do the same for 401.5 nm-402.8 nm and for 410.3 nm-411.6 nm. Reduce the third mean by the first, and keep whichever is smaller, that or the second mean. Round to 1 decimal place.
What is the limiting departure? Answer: 0.8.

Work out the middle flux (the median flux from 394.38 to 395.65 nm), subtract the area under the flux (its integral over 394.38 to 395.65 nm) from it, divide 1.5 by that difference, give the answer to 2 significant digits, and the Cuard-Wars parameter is -0.44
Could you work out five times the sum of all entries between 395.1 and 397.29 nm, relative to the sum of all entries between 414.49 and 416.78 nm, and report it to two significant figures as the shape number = 2.8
